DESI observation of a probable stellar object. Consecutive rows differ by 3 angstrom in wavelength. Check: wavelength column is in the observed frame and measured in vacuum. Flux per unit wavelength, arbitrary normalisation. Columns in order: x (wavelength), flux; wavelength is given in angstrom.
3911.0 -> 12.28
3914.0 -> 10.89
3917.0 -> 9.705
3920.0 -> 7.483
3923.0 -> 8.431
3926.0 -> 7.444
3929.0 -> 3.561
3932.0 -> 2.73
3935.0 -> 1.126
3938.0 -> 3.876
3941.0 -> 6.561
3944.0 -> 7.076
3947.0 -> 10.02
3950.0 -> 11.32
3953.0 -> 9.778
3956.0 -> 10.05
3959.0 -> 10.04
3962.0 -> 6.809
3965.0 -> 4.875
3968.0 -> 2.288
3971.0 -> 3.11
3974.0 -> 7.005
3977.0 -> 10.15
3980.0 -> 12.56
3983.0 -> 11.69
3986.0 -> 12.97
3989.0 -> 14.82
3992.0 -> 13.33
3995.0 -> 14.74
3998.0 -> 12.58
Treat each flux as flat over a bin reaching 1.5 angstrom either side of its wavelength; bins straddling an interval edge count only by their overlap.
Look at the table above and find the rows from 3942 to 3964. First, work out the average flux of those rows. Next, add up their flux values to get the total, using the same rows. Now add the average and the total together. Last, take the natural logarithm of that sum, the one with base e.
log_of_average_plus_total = 4.3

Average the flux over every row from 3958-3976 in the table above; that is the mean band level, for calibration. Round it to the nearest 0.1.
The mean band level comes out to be 5.7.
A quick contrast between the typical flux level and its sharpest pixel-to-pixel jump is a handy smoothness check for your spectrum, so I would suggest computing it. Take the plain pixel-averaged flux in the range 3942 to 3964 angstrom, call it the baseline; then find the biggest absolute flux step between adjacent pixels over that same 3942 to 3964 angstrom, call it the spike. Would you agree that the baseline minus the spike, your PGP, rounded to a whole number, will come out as 6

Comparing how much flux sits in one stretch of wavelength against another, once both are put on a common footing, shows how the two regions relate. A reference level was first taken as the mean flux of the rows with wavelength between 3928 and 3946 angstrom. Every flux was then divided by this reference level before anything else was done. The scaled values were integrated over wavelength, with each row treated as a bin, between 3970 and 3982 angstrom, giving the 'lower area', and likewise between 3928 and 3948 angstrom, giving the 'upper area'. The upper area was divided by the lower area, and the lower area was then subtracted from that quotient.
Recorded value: -23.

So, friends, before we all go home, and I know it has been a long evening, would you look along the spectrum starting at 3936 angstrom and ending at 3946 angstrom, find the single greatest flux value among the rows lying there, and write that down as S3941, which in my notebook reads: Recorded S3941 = 7.076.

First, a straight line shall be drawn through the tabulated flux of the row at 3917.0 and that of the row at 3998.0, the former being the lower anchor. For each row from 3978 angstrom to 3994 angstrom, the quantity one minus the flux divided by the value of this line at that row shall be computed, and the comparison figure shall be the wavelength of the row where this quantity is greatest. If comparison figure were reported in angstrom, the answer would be 3983.0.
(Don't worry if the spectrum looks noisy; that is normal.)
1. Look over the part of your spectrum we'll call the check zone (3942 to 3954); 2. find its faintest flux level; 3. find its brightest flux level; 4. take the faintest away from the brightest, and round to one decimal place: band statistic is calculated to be 4.2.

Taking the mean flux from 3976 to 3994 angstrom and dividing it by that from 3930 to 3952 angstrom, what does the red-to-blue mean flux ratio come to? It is 2.1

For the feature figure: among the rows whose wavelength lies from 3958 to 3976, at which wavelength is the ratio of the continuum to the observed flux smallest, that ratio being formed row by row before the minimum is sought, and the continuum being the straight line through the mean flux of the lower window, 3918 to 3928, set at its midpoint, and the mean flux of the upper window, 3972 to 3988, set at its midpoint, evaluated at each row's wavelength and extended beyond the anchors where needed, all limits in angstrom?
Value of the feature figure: 3959.0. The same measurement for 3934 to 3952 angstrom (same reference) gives 3950.0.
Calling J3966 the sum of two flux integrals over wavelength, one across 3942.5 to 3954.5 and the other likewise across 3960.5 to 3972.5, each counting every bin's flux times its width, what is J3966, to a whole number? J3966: 166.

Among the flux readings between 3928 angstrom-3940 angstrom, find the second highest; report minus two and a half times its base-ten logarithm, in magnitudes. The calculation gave -1.4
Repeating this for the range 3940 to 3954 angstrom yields -2.5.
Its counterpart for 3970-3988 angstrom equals -2.7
